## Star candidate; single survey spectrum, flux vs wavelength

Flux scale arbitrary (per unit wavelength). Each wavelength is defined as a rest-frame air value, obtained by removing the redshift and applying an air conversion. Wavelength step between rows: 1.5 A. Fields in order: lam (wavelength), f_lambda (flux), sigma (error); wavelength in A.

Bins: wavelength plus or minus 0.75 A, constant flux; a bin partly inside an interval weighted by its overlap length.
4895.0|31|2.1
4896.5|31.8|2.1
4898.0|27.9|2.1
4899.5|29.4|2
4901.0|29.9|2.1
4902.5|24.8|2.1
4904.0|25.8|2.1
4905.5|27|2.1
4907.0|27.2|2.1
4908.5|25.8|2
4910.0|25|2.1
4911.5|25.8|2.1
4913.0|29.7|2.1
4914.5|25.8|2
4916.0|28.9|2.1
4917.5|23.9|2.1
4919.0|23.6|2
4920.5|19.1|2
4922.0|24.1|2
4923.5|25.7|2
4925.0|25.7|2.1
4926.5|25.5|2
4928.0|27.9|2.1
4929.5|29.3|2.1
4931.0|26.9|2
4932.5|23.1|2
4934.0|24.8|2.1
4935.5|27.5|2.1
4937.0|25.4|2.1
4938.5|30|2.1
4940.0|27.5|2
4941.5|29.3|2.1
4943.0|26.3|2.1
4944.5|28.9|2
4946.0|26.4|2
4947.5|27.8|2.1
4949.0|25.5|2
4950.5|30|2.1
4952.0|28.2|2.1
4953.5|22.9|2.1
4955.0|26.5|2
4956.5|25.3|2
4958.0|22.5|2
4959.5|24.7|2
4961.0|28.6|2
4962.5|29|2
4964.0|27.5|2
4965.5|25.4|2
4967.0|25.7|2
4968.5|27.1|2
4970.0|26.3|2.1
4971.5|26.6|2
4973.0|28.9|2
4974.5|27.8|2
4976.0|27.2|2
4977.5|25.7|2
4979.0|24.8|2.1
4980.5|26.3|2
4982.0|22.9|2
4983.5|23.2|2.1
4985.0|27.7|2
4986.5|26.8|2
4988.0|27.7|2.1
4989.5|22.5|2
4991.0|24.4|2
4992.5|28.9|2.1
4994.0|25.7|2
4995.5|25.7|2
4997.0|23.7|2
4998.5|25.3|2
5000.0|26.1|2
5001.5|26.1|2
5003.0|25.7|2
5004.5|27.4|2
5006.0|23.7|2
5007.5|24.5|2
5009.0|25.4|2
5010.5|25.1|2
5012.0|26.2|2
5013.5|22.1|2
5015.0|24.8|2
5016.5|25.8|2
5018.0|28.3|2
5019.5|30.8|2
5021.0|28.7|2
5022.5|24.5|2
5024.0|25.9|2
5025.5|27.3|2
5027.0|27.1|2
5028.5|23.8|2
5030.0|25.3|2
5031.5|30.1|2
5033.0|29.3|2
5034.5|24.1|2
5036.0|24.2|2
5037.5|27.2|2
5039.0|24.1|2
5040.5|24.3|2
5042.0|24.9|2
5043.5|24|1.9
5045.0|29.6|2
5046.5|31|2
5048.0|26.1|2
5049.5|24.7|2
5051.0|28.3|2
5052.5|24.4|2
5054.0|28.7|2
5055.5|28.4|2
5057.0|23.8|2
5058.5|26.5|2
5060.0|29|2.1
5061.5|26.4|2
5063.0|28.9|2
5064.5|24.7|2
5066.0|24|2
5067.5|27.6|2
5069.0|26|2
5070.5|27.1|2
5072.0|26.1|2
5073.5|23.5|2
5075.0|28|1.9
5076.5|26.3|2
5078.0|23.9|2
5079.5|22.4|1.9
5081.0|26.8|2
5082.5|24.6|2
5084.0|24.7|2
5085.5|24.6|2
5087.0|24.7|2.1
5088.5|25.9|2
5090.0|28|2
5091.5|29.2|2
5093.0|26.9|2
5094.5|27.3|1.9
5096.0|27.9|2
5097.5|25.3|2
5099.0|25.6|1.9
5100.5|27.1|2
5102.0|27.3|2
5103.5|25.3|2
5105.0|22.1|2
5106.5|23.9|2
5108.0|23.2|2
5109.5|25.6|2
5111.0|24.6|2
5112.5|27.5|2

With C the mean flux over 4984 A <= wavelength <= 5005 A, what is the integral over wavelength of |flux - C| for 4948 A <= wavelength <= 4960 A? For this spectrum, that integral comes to 24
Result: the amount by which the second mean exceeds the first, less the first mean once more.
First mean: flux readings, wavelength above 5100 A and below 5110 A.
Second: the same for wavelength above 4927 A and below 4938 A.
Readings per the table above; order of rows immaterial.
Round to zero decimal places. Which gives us -23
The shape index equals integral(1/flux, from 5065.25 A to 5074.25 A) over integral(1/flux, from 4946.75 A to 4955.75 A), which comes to 1.04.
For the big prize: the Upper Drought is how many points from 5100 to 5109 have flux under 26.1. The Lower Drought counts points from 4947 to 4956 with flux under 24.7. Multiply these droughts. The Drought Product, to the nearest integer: 4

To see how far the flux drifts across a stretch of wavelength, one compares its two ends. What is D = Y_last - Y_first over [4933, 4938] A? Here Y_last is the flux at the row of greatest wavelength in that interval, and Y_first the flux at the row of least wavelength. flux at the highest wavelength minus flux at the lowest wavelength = 0.6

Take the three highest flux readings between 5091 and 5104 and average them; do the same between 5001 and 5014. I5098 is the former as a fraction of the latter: 1.06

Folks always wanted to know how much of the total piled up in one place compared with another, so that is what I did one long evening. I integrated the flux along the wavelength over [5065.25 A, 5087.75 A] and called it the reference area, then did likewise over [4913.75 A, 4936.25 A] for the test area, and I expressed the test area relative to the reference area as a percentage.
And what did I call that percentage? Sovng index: 100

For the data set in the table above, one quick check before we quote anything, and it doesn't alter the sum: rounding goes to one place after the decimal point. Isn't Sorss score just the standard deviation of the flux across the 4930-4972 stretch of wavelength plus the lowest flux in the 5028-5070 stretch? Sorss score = 25.8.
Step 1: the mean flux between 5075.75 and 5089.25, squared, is 619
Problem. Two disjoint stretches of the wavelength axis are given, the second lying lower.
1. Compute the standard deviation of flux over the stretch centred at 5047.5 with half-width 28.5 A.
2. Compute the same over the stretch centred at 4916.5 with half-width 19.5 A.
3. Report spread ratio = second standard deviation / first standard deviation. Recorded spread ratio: 1.09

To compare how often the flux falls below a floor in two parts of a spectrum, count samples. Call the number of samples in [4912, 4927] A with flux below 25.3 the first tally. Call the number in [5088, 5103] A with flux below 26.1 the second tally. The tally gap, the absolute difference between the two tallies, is 1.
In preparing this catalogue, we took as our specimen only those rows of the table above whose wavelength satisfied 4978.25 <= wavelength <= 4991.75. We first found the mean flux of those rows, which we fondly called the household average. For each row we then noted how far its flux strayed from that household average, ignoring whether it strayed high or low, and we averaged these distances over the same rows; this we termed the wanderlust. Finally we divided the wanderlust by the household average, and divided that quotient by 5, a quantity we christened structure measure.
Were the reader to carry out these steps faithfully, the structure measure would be 0.014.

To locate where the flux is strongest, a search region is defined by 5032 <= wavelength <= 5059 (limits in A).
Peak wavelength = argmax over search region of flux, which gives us 5046.5 A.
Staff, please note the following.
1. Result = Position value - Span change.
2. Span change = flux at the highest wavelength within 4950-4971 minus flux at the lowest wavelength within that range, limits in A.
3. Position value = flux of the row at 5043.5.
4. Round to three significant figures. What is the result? 27.7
